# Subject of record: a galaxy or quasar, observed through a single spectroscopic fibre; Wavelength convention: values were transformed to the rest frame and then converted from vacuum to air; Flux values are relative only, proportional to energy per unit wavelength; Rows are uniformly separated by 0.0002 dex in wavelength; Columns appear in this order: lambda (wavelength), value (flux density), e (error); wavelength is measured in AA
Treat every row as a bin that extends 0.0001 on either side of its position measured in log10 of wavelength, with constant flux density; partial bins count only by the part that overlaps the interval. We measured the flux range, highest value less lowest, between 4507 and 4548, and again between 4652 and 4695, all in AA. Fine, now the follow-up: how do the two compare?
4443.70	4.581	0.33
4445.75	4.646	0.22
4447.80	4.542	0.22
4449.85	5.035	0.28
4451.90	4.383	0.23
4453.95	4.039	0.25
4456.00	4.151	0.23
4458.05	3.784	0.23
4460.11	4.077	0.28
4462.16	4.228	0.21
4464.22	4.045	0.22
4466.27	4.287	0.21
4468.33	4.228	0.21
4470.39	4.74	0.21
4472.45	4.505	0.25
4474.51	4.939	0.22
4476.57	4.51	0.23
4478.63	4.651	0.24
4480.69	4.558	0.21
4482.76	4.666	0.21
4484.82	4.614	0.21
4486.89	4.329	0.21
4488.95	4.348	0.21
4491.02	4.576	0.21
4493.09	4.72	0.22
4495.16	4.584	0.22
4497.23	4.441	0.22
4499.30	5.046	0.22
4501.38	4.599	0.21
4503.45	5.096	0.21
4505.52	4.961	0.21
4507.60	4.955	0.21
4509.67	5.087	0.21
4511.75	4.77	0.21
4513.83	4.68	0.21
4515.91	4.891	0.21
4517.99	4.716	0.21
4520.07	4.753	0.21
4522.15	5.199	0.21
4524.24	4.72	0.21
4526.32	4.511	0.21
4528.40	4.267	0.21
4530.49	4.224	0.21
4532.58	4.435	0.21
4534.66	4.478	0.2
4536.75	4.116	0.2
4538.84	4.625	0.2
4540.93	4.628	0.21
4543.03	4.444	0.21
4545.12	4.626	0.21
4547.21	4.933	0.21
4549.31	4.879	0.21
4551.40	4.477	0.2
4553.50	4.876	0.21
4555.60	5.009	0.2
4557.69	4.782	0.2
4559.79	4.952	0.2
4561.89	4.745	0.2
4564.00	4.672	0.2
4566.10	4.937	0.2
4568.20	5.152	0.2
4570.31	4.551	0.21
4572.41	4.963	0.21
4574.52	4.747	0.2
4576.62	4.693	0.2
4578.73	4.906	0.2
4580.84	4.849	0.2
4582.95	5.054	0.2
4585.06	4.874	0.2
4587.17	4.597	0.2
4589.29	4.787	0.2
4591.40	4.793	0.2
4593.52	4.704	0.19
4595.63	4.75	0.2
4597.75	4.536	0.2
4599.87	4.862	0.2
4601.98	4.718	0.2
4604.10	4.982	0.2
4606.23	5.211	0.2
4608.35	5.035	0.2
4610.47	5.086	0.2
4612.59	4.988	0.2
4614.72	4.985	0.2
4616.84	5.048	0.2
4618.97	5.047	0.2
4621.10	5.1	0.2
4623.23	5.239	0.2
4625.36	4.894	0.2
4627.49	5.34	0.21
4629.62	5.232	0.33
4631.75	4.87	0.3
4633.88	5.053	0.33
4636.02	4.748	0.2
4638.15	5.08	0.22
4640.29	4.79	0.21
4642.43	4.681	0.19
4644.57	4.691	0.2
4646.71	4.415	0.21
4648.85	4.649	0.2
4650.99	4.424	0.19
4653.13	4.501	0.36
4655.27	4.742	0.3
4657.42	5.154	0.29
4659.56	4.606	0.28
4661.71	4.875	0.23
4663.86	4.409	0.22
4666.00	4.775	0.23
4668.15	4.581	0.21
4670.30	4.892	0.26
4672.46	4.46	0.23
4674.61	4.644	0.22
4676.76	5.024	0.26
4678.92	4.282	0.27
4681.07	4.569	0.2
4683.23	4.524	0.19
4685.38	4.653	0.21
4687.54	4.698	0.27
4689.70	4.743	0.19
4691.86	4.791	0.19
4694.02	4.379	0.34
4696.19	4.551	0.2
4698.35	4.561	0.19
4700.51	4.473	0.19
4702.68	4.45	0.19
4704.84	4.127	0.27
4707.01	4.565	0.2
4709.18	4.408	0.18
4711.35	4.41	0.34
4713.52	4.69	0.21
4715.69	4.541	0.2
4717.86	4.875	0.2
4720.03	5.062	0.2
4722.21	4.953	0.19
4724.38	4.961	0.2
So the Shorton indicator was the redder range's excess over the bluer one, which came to -0.21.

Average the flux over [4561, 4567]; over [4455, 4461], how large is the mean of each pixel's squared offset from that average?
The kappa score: 0.63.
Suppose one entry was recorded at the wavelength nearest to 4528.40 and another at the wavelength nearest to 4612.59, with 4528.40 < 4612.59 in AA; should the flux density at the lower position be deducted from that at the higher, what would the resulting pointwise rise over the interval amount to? 0.7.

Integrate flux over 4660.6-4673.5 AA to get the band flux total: 60.2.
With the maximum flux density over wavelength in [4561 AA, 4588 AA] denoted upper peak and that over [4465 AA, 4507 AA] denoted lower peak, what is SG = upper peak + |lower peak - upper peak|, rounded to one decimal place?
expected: 5.2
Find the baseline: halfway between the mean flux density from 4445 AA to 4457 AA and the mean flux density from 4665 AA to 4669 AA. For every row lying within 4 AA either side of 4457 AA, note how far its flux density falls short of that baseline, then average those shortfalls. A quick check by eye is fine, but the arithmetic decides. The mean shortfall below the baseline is 0.56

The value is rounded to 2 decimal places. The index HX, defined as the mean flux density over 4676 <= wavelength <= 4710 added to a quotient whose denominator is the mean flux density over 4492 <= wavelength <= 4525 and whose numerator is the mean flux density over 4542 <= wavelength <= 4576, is 5.54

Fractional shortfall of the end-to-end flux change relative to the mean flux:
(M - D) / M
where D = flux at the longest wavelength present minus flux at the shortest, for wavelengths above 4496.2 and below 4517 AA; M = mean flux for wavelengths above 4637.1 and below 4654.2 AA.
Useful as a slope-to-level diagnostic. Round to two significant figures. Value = 0.90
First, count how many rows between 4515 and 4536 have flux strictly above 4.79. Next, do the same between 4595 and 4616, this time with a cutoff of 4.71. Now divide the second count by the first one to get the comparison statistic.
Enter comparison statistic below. 4.5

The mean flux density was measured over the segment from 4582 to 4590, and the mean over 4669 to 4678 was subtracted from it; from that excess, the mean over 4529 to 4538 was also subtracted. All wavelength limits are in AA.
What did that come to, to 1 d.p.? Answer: -4.2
